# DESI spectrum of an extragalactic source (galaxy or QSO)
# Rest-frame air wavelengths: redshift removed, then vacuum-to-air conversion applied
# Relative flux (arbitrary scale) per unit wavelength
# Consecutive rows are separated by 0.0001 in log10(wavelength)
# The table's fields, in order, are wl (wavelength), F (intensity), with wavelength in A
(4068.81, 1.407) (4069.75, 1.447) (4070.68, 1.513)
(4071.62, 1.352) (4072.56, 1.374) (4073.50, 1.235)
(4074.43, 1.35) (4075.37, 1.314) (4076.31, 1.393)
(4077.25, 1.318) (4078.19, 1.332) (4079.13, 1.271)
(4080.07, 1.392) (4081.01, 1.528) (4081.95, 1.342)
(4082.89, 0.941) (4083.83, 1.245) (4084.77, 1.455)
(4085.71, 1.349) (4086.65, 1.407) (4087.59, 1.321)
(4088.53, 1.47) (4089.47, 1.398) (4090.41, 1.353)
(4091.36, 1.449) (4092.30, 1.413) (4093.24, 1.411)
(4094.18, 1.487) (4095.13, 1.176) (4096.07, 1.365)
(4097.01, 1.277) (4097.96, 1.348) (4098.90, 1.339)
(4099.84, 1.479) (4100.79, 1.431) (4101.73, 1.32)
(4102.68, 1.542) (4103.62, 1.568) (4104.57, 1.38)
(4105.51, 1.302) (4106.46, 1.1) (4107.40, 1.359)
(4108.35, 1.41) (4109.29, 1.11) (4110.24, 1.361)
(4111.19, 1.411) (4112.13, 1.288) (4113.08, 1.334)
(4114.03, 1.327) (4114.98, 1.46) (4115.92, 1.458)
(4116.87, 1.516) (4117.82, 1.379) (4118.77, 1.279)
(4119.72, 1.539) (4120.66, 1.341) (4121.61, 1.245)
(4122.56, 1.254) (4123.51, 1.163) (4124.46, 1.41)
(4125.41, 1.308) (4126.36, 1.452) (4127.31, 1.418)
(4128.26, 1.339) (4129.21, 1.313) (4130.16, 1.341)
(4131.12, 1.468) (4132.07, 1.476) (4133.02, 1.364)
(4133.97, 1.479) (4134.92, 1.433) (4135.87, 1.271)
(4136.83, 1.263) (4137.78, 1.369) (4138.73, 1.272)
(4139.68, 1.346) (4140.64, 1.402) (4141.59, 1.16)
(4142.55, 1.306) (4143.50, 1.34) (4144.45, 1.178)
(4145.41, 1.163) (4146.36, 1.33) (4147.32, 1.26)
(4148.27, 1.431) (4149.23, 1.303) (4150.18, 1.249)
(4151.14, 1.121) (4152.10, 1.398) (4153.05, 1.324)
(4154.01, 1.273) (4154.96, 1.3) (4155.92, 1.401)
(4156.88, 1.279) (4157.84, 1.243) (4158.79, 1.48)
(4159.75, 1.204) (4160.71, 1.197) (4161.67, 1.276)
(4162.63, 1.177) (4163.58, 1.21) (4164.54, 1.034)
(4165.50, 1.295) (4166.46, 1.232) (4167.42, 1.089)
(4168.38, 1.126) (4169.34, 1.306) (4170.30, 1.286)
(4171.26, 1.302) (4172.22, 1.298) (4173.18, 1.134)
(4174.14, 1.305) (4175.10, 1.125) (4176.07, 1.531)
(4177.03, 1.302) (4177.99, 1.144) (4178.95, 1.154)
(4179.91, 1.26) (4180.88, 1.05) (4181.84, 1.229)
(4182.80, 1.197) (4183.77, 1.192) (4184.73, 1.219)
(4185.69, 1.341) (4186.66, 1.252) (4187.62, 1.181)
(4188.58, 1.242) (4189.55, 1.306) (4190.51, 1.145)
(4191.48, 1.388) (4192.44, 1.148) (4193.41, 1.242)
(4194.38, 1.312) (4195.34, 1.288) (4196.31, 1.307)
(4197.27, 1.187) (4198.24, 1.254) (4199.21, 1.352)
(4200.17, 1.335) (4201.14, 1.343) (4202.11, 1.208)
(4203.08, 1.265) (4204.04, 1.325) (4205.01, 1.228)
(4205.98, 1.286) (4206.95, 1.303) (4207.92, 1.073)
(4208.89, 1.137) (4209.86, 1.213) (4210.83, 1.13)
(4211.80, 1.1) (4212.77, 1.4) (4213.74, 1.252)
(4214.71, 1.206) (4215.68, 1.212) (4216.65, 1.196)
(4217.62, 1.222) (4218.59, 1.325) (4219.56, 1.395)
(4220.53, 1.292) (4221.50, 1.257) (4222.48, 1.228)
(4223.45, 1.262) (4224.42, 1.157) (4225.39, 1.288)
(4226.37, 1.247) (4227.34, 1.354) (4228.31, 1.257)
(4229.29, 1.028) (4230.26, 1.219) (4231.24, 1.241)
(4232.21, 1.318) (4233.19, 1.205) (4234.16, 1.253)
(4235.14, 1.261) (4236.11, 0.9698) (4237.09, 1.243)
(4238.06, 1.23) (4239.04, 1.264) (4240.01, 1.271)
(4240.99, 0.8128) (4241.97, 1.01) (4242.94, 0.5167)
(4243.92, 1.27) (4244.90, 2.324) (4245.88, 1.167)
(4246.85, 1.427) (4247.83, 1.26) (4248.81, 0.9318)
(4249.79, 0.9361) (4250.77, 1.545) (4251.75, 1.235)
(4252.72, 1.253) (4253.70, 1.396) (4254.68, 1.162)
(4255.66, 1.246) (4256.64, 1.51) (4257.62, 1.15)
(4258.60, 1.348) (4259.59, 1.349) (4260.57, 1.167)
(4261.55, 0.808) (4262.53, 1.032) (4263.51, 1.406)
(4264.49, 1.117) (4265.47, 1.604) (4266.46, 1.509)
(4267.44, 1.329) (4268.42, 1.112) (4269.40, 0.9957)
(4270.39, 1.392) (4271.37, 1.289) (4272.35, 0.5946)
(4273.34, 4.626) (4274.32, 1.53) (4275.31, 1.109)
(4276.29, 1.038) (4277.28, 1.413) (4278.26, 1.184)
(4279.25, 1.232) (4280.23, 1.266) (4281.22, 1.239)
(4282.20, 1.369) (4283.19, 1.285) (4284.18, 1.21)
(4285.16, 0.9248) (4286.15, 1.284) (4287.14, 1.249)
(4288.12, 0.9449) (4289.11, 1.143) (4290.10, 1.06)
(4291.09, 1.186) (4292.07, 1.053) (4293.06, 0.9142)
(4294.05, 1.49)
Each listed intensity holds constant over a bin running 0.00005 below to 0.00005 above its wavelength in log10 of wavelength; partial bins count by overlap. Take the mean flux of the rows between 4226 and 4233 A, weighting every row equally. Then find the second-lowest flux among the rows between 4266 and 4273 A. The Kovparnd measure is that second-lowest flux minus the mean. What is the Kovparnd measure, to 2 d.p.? -0.24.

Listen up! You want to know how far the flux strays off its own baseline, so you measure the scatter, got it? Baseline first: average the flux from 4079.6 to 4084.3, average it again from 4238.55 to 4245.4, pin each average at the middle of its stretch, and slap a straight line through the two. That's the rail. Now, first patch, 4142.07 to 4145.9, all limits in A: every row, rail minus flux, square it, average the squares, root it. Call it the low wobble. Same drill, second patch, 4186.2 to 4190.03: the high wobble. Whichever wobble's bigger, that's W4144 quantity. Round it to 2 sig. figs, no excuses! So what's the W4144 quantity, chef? 0.078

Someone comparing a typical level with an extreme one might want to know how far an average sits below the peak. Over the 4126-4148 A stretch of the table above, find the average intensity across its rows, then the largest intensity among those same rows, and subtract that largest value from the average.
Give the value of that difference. -0.14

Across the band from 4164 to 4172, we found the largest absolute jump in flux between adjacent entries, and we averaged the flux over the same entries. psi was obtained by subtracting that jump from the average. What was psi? 0.95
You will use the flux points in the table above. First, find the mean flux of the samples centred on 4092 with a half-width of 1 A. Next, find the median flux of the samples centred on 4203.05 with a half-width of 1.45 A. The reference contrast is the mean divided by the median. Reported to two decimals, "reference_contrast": 1.13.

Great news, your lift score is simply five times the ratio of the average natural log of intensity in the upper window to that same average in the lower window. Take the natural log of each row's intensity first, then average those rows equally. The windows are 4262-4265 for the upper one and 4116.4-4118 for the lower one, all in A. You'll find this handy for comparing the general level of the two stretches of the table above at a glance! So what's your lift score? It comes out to 2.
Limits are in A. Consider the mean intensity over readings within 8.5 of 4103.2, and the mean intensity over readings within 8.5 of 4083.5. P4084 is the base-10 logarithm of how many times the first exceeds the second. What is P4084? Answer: 0.00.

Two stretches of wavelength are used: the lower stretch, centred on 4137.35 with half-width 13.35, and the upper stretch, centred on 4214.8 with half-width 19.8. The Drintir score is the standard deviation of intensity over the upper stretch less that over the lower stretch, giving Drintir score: -0.01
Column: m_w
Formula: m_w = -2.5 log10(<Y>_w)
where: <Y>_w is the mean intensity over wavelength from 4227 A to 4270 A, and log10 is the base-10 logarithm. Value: -0.223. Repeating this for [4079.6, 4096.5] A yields -0.335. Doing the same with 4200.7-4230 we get -0.233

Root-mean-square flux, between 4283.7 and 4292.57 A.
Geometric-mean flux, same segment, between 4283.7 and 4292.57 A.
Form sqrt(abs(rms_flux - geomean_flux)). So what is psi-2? 0.12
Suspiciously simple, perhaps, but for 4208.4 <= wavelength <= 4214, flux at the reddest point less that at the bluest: 0.115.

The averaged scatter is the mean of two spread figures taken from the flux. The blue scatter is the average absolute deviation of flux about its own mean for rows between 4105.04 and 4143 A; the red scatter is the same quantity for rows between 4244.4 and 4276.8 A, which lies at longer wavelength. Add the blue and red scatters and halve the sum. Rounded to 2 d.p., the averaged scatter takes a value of 0.20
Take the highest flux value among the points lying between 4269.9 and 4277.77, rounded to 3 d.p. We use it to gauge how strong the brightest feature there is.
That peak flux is 4.626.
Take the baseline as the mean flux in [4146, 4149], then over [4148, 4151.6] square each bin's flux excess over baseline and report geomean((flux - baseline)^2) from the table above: 0.008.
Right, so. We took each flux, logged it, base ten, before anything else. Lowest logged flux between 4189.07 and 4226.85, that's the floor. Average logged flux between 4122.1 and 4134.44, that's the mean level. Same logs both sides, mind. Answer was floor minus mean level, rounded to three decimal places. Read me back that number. -0.105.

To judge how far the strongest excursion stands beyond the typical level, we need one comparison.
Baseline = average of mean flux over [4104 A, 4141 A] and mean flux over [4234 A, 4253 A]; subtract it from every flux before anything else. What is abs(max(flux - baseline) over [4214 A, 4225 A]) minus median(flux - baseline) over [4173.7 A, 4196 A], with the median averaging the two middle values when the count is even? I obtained 0.15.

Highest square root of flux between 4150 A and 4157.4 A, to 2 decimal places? 1.18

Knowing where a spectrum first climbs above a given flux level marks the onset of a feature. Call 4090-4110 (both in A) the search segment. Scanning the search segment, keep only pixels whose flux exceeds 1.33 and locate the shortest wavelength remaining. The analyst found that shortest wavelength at 4090.41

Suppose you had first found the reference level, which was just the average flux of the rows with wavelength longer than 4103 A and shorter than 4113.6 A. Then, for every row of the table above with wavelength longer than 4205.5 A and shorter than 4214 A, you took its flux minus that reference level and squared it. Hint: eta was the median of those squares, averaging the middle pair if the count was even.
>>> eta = 0.014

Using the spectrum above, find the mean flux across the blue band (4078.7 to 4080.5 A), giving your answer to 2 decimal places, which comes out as 1.33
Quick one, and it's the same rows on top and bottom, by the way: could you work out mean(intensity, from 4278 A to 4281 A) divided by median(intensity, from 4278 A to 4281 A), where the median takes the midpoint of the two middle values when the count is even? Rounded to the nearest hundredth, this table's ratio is 1.00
